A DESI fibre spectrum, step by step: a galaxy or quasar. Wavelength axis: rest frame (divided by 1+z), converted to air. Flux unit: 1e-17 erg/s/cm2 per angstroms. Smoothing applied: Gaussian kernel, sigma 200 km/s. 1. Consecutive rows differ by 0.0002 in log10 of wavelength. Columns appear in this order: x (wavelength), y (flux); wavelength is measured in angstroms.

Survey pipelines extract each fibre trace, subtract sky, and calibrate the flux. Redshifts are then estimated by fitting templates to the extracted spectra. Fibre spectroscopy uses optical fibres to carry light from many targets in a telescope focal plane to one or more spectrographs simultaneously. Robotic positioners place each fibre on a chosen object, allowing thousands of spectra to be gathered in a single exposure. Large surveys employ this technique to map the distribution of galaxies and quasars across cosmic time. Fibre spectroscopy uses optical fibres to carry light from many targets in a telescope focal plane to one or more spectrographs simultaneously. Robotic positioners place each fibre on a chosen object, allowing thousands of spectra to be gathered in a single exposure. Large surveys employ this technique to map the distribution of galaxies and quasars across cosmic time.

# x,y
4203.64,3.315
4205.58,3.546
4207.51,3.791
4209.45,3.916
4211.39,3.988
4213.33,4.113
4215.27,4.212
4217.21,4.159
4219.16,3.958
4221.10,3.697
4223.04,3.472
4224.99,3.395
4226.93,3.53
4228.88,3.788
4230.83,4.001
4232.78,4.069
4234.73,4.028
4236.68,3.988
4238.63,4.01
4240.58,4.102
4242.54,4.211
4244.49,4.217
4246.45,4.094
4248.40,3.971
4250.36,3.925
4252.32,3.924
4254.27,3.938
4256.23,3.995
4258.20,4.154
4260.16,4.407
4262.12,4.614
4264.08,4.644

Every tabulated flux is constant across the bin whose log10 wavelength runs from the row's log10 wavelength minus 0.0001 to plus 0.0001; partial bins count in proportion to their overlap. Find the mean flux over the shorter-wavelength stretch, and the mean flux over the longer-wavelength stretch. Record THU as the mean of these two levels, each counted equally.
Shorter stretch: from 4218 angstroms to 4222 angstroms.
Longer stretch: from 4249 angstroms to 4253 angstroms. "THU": 3.88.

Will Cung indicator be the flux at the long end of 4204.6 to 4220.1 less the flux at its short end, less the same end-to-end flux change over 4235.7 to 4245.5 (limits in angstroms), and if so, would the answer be 0.2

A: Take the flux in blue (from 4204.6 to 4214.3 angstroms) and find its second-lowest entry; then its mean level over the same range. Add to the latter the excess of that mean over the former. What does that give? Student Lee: 3.95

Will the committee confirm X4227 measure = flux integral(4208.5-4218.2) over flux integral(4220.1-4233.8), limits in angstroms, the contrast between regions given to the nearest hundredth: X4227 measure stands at 0.78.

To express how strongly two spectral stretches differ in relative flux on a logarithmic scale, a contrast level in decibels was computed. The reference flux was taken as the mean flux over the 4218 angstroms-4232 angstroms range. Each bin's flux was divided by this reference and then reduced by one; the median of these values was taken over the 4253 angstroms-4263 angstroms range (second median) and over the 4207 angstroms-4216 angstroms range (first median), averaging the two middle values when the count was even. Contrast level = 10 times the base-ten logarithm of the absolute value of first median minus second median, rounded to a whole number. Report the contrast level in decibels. -13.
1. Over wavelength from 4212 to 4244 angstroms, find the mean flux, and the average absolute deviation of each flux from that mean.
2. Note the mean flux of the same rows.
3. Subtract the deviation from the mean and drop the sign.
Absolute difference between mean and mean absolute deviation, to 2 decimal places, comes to 3.71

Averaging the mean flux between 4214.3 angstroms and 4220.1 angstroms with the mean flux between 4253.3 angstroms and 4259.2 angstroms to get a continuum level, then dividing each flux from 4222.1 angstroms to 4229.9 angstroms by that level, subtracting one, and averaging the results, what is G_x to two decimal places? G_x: -0.13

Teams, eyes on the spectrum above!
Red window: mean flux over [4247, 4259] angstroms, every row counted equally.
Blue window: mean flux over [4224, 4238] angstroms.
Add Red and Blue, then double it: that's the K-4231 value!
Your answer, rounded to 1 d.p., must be 15.6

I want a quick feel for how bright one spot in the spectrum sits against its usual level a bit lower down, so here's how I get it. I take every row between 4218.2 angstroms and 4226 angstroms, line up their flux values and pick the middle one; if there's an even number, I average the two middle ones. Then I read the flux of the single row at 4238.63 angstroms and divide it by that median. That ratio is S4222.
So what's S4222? 1.12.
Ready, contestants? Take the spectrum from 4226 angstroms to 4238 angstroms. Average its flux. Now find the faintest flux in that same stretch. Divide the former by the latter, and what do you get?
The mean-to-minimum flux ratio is 1.11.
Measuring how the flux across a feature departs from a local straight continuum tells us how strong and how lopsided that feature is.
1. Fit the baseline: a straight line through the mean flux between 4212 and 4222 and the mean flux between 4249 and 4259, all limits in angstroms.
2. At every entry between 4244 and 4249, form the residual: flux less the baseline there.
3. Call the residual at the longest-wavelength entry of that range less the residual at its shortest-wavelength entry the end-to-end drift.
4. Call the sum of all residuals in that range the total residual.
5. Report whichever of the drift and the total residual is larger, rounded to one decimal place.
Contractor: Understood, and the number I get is 0.3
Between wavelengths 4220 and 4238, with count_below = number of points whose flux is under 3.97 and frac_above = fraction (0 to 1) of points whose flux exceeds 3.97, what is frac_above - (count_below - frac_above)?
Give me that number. -4.1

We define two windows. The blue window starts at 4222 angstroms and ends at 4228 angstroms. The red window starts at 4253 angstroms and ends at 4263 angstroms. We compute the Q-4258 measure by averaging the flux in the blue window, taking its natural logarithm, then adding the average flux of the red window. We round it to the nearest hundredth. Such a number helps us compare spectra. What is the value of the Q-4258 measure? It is 5.46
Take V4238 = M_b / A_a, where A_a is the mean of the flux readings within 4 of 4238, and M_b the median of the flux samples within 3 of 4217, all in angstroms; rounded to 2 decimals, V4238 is 1.03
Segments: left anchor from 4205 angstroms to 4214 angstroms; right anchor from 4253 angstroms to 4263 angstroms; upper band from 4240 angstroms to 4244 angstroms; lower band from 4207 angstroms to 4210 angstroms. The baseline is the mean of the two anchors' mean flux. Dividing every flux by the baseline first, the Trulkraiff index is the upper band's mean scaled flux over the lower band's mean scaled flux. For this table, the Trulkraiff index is 1.08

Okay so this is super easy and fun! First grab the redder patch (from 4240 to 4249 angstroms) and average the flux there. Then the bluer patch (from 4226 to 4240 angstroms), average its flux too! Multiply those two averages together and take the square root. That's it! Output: 4.02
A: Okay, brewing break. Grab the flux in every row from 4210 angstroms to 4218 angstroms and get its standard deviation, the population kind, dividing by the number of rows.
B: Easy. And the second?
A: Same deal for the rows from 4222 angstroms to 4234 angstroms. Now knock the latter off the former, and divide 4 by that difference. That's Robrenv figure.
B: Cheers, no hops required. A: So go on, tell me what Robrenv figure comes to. -22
